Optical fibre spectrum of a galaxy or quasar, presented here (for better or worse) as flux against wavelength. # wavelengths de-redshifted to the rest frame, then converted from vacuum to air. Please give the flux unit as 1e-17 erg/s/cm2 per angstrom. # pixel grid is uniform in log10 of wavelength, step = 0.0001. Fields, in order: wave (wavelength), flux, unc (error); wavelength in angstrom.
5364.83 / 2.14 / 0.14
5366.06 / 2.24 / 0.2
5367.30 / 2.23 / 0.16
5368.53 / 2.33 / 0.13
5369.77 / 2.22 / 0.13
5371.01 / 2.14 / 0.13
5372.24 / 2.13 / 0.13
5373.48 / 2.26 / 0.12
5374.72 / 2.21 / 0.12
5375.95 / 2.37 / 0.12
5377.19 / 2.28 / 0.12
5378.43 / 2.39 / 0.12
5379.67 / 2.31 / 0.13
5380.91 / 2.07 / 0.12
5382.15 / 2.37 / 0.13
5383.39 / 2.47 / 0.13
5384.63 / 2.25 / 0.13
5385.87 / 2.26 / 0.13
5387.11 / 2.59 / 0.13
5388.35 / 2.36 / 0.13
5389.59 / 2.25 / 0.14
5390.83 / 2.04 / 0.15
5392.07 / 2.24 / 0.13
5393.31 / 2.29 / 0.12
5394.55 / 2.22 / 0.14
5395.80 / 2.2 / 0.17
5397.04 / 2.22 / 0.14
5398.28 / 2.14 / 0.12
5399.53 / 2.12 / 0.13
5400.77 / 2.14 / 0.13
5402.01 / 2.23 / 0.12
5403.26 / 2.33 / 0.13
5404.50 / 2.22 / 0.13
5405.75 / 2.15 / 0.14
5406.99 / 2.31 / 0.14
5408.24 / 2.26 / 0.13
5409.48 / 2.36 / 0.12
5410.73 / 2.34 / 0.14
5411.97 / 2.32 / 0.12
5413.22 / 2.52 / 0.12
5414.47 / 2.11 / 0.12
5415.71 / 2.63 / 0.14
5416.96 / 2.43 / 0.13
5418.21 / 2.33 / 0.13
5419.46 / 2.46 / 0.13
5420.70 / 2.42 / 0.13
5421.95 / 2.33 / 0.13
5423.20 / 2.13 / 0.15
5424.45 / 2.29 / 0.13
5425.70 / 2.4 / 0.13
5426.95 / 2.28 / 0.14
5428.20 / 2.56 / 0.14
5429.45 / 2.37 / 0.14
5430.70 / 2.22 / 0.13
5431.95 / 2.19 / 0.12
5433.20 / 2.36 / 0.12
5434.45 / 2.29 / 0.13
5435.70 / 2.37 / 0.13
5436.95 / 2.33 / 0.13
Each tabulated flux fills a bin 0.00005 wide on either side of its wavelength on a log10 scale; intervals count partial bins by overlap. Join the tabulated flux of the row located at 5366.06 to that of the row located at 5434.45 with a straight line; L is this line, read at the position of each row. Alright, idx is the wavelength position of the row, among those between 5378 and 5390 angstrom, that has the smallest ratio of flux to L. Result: 5380.91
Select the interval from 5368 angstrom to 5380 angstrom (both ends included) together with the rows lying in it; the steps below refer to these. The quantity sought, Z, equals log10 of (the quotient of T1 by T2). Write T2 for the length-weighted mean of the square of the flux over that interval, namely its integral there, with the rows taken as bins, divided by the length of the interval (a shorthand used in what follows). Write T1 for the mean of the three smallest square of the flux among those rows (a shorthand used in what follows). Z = -0.041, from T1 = 4.7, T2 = 5.1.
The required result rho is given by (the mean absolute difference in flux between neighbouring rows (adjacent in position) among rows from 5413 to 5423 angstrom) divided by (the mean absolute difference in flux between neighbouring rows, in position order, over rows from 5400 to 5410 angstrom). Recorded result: 2.2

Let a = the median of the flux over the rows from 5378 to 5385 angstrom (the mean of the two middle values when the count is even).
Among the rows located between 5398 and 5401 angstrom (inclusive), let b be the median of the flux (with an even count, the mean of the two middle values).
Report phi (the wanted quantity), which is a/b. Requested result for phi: 1.09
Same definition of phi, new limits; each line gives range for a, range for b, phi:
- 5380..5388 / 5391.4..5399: 1.04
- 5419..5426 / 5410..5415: 1.02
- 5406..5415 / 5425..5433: 1.00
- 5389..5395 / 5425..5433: 0.96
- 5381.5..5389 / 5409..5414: 1.01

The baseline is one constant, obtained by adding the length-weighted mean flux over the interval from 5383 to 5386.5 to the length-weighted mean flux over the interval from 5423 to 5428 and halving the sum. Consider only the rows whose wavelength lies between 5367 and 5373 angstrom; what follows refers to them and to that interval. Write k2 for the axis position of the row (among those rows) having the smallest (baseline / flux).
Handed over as 5368.53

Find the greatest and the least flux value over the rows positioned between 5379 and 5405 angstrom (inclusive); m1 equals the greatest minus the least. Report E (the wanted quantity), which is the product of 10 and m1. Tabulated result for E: 5.5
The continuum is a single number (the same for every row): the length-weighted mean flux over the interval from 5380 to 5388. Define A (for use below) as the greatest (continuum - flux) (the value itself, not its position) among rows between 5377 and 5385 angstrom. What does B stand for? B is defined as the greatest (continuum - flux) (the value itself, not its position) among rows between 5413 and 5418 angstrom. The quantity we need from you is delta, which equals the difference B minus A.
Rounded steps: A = 0.26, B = 0.224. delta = -0.04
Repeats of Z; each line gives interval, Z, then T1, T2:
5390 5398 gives -0.019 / 4.6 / 4.8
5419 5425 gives -0.028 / 5.1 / 5.4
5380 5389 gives -0.056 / 4.8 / 5.5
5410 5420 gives -0.052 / 5.1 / 5.7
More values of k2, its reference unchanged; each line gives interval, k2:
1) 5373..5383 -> 5378.43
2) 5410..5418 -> 5415.71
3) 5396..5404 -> 5403.26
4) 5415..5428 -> 5415.71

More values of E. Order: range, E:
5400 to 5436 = 5.2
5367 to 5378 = 2.4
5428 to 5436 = 3.7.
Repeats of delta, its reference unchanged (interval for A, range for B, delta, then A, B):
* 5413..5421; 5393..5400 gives -0.01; 0.22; 0.214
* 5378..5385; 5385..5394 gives 0.03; 0.26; 0.294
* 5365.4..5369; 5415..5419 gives -0.10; 0.10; 0.004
